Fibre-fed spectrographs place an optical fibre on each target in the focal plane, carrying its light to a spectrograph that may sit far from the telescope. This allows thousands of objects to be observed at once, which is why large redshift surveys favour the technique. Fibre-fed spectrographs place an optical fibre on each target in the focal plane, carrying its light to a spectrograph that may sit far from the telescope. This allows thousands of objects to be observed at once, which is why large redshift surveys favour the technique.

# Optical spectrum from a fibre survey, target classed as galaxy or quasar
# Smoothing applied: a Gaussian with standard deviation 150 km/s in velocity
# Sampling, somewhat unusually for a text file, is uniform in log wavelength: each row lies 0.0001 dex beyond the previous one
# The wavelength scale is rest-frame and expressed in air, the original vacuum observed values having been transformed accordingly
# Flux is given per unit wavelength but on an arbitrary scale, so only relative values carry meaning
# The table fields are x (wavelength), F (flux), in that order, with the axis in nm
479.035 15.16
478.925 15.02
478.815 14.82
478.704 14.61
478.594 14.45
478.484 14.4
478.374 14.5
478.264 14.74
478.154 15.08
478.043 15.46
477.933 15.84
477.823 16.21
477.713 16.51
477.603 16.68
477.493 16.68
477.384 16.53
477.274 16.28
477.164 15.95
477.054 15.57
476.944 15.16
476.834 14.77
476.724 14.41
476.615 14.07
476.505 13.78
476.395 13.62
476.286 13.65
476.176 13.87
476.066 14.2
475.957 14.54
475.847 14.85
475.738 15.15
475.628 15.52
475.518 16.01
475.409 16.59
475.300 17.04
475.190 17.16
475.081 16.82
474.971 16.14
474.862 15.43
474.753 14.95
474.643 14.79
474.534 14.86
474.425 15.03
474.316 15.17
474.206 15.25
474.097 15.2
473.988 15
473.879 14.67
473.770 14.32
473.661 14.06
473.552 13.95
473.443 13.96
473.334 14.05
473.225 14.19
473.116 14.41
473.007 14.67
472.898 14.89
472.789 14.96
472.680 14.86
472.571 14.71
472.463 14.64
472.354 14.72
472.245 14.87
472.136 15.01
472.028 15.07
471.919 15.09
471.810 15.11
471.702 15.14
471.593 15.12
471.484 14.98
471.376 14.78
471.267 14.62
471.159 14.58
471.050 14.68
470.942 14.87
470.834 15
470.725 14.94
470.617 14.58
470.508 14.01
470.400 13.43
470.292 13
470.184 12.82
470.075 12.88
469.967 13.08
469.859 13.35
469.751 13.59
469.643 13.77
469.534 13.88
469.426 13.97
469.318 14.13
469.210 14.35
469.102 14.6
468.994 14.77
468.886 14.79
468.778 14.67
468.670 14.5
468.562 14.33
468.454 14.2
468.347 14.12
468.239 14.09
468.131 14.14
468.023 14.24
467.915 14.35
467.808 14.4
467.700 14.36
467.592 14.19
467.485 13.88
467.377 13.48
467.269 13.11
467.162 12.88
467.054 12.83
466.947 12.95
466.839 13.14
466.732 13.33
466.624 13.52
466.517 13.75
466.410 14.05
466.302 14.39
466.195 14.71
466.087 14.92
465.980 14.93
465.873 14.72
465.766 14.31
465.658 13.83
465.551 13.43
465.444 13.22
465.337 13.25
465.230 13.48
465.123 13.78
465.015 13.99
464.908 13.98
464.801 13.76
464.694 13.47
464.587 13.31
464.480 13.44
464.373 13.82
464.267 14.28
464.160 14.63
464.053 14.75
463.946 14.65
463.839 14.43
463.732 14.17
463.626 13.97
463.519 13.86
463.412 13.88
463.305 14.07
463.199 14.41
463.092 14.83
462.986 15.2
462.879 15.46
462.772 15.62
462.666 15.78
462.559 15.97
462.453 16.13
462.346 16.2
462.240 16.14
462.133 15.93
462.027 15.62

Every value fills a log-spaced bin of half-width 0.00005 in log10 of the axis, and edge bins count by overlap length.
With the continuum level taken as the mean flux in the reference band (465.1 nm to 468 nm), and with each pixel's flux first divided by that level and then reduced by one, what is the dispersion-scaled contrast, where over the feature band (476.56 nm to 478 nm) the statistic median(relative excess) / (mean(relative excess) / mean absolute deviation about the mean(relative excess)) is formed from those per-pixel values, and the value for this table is 0.06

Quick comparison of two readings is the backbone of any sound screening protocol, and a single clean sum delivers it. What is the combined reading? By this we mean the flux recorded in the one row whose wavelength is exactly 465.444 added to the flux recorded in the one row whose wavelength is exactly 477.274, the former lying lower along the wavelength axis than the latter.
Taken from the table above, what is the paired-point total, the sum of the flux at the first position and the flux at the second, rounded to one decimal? 29.5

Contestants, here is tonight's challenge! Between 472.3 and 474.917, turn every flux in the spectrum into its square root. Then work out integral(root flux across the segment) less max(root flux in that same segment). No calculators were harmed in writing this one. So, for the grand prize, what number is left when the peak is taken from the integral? 6.1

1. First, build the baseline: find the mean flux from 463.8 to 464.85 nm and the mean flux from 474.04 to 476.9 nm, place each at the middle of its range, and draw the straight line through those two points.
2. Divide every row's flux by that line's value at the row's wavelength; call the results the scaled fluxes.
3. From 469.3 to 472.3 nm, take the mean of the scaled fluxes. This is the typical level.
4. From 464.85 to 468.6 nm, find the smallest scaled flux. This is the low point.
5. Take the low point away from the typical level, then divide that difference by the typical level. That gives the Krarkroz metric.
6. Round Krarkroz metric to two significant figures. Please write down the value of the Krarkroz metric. 0.080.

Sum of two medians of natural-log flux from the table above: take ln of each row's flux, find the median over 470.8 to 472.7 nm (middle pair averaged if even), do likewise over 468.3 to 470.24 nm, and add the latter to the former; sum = 5.35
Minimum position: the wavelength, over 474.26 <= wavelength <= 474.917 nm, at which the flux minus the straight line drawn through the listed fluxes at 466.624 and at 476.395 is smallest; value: 474.643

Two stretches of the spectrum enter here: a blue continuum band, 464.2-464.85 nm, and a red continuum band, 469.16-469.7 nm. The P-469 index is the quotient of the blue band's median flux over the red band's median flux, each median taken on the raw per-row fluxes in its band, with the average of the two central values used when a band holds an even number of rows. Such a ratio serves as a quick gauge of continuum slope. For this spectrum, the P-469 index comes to 0.97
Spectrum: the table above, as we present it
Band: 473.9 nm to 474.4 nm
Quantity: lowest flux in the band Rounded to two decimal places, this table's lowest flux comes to 15.00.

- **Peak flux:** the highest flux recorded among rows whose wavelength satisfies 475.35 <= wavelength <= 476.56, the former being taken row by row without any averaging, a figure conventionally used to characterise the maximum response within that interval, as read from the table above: 16.59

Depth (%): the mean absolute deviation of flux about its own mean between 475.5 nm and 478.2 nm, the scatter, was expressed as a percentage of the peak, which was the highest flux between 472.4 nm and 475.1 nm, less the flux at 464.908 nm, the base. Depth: 30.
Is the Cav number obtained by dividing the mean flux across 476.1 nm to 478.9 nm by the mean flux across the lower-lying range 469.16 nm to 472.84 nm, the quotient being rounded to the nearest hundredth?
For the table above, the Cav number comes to 1.05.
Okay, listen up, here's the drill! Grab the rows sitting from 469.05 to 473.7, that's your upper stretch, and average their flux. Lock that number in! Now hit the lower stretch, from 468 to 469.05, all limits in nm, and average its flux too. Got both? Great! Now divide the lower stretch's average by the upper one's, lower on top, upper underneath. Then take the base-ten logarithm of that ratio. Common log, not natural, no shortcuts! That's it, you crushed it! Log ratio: 0.00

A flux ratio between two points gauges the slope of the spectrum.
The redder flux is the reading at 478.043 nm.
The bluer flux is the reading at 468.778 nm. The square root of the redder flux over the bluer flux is 1.03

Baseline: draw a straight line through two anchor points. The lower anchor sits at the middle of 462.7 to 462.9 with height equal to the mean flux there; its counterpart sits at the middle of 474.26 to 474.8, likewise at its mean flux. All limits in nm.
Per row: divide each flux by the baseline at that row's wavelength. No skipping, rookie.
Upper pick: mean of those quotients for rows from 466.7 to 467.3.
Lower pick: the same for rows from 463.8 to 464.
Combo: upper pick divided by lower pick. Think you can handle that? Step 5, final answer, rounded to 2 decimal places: 0.91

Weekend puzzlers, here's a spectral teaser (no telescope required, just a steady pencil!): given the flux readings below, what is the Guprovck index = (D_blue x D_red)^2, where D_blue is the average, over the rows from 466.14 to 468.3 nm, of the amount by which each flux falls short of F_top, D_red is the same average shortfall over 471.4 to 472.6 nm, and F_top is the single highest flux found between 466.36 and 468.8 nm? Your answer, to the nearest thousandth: 0.061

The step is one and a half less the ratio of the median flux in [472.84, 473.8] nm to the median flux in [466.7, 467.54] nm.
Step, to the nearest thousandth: 0.419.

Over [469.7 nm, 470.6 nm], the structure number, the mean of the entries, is 13.3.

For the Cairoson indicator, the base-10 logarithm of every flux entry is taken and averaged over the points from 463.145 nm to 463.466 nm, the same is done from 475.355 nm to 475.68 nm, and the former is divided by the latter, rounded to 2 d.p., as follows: 0.95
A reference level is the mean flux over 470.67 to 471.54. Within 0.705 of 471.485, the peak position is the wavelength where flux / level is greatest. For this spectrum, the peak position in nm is 471.702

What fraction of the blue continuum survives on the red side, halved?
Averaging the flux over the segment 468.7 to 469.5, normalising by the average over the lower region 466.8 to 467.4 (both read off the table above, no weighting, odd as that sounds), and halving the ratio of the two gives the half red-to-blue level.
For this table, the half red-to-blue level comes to 0.554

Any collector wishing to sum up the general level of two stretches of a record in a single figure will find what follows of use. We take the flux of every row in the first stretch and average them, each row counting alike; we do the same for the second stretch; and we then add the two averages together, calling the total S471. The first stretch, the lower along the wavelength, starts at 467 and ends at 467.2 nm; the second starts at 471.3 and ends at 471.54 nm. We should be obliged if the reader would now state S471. 27.7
